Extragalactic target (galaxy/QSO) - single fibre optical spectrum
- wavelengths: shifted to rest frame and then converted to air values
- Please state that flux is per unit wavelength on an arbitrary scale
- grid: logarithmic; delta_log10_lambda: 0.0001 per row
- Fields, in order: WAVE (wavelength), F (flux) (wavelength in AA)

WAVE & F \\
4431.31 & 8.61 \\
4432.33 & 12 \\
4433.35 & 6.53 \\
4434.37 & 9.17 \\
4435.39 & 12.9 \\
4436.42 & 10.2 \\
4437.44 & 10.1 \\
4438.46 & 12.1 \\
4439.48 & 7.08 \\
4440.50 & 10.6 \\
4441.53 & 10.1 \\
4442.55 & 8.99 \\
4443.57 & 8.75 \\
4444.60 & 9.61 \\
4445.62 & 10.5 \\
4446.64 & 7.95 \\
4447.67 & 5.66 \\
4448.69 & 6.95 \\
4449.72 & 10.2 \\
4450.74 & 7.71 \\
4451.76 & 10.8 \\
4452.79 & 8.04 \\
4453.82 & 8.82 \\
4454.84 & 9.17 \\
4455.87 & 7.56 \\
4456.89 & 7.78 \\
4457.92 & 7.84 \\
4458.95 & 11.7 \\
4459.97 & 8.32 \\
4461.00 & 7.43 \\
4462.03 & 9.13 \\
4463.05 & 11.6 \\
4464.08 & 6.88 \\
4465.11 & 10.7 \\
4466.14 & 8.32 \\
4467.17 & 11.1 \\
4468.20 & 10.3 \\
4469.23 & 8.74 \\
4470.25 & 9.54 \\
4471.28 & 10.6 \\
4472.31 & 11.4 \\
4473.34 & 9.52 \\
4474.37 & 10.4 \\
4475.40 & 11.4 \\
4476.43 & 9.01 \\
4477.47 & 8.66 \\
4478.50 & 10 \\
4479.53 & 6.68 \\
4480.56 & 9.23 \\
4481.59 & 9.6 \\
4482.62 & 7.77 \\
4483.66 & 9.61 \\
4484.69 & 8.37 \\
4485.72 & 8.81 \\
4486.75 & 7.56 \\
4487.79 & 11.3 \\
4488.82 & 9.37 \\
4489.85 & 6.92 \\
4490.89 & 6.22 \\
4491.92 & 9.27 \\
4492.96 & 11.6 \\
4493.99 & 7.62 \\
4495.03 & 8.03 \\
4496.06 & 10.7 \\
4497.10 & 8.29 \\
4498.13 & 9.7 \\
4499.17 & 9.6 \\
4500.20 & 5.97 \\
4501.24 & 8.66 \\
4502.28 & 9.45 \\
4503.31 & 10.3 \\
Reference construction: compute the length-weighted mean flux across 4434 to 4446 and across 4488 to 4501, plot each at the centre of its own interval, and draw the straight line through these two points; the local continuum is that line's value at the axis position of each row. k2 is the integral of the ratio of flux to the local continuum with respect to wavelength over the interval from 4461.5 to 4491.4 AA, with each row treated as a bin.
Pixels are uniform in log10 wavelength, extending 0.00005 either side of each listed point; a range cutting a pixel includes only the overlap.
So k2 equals 30.4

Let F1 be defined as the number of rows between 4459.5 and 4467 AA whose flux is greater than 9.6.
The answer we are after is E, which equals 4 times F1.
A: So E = 8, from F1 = 2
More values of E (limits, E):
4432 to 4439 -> 20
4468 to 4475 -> 16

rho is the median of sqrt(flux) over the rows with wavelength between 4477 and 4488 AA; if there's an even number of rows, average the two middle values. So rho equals 2.97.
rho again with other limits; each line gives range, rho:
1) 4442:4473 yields 2.98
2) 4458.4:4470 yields 3.02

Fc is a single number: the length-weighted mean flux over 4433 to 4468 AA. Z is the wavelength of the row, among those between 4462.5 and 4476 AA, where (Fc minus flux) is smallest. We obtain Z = 4463.05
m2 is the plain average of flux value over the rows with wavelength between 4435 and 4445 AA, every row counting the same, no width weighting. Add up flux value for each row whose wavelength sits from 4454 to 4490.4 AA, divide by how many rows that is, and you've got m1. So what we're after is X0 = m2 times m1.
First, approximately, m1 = 9.2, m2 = 10.0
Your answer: 92.5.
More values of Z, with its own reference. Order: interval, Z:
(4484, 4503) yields 4492.96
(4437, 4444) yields 4438.46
